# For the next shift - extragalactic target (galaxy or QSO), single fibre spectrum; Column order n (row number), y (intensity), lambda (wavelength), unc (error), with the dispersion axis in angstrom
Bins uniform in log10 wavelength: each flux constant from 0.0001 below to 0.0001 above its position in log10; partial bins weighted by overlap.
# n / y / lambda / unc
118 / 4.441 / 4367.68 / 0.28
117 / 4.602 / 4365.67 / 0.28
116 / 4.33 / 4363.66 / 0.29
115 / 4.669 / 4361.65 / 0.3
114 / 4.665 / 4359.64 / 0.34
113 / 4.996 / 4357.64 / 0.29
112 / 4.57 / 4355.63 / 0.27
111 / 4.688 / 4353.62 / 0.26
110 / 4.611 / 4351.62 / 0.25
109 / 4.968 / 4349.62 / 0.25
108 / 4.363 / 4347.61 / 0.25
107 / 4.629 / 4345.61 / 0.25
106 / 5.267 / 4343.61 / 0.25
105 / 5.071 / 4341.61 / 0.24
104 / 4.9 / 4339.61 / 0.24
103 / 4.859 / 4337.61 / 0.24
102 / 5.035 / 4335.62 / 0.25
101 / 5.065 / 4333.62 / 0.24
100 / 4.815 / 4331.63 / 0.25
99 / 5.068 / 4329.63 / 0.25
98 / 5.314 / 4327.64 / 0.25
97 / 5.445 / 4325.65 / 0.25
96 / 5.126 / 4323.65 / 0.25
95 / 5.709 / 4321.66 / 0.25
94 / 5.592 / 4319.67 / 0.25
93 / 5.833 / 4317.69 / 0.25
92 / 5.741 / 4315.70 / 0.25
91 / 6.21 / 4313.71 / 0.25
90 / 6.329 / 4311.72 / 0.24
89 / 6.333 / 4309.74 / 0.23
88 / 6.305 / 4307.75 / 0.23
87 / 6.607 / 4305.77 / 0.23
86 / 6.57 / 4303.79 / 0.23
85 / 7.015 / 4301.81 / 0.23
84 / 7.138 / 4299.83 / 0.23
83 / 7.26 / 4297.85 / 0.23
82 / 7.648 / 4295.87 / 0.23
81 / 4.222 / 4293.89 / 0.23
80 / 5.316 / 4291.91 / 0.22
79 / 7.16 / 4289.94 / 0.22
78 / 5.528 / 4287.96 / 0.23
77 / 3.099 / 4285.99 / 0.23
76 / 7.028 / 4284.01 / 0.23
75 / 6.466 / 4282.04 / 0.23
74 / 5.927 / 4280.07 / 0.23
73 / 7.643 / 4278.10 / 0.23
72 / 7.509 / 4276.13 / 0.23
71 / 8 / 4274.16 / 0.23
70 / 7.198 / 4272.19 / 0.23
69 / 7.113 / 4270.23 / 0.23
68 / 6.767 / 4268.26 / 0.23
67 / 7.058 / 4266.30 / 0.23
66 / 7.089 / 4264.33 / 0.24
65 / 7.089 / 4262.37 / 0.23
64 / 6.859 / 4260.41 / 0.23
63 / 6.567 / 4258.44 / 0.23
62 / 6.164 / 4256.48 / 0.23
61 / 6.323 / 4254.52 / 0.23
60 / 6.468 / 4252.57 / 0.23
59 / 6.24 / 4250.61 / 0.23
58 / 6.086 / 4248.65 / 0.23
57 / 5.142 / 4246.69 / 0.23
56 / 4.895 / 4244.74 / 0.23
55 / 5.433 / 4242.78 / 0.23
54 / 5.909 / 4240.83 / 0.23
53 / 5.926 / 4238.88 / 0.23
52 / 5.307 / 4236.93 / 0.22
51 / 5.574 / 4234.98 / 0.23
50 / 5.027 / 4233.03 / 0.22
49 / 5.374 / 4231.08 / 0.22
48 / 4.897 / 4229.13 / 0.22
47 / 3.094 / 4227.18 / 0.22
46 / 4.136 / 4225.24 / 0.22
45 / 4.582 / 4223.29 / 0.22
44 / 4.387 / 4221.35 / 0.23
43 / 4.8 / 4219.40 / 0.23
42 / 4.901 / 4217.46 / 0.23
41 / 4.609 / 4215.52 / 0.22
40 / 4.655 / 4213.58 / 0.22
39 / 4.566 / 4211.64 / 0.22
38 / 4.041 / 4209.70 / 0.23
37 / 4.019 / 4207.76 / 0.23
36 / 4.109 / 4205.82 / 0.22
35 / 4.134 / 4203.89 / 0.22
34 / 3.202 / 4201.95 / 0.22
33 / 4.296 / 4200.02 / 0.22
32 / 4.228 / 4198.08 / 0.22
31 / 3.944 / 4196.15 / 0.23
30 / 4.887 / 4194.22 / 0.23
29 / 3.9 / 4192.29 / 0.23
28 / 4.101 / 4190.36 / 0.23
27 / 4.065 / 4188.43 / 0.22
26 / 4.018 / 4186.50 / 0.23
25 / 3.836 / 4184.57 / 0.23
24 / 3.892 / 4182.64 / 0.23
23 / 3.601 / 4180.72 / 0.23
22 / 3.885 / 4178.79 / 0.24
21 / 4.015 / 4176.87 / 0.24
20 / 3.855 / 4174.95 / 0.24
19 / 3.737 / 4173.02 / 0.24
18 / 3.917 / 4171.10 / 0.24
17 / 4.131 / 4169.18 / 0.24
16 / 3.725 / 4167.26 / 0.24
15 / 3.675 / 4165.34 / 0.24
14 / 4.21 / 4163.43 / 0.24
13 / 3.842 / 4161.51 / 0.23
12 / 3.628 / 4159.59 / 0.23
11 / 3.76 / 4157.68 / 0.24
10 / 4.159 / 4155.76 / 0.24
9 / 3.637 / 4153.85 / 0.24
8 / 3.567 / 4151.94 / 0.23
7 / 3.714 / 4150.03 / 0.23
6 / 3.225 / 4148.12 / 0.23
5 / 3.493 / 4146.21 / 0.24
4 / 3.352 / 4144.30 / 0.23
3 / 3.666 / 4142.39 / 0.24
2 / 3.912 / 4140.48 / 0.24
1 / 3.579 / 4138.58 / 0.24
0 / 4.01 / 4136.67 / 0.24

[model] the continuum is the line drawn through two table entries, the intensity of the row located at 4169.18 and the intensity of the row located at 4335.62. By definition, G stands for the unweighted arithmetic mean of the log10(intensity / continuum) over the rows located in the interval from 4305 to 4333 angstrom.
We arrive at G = 0.06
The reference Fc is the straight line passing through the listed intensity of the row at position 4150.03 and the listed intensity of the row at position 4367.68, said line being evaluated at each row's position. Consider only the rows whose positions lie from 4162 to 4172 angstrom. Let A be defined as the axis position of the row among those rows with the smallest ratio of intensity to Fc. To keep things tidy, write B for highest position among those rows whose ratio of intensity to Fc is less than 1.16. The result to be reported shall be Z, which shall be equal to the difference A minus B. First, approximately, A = 4165.34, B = 4171.10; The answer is -5.8 angstrom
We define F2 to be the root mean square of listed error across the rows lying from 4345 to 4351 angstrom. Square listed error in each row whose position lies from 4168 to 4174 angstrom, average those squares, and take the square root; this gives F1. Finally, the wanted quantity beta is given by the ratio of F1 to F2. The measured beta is 0.96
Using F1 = 0.240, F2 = 0.250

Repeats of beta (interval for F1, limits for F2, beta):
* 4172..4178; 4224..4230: 1.09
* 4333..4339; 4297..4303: 1.06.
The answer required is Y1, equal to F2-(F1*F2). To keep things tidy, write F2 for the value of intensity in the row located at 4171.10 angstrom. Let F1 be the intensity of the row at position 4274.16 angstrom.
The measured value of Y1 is -27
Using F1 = 8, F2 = 3.917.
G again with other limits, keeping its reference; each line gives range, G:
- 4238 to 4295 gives 0.12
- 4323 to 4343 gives 0.00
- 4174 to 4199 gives -0.02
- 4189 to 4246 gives 0.01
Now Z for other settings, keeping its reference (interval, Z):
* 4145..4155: -5.7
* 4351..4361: -4.0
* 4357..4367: -2.0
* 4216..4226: 0.0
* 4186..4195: 0.0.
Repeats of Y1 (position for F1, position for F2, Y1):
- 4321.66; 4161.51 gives -18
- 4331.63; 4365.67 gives -18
